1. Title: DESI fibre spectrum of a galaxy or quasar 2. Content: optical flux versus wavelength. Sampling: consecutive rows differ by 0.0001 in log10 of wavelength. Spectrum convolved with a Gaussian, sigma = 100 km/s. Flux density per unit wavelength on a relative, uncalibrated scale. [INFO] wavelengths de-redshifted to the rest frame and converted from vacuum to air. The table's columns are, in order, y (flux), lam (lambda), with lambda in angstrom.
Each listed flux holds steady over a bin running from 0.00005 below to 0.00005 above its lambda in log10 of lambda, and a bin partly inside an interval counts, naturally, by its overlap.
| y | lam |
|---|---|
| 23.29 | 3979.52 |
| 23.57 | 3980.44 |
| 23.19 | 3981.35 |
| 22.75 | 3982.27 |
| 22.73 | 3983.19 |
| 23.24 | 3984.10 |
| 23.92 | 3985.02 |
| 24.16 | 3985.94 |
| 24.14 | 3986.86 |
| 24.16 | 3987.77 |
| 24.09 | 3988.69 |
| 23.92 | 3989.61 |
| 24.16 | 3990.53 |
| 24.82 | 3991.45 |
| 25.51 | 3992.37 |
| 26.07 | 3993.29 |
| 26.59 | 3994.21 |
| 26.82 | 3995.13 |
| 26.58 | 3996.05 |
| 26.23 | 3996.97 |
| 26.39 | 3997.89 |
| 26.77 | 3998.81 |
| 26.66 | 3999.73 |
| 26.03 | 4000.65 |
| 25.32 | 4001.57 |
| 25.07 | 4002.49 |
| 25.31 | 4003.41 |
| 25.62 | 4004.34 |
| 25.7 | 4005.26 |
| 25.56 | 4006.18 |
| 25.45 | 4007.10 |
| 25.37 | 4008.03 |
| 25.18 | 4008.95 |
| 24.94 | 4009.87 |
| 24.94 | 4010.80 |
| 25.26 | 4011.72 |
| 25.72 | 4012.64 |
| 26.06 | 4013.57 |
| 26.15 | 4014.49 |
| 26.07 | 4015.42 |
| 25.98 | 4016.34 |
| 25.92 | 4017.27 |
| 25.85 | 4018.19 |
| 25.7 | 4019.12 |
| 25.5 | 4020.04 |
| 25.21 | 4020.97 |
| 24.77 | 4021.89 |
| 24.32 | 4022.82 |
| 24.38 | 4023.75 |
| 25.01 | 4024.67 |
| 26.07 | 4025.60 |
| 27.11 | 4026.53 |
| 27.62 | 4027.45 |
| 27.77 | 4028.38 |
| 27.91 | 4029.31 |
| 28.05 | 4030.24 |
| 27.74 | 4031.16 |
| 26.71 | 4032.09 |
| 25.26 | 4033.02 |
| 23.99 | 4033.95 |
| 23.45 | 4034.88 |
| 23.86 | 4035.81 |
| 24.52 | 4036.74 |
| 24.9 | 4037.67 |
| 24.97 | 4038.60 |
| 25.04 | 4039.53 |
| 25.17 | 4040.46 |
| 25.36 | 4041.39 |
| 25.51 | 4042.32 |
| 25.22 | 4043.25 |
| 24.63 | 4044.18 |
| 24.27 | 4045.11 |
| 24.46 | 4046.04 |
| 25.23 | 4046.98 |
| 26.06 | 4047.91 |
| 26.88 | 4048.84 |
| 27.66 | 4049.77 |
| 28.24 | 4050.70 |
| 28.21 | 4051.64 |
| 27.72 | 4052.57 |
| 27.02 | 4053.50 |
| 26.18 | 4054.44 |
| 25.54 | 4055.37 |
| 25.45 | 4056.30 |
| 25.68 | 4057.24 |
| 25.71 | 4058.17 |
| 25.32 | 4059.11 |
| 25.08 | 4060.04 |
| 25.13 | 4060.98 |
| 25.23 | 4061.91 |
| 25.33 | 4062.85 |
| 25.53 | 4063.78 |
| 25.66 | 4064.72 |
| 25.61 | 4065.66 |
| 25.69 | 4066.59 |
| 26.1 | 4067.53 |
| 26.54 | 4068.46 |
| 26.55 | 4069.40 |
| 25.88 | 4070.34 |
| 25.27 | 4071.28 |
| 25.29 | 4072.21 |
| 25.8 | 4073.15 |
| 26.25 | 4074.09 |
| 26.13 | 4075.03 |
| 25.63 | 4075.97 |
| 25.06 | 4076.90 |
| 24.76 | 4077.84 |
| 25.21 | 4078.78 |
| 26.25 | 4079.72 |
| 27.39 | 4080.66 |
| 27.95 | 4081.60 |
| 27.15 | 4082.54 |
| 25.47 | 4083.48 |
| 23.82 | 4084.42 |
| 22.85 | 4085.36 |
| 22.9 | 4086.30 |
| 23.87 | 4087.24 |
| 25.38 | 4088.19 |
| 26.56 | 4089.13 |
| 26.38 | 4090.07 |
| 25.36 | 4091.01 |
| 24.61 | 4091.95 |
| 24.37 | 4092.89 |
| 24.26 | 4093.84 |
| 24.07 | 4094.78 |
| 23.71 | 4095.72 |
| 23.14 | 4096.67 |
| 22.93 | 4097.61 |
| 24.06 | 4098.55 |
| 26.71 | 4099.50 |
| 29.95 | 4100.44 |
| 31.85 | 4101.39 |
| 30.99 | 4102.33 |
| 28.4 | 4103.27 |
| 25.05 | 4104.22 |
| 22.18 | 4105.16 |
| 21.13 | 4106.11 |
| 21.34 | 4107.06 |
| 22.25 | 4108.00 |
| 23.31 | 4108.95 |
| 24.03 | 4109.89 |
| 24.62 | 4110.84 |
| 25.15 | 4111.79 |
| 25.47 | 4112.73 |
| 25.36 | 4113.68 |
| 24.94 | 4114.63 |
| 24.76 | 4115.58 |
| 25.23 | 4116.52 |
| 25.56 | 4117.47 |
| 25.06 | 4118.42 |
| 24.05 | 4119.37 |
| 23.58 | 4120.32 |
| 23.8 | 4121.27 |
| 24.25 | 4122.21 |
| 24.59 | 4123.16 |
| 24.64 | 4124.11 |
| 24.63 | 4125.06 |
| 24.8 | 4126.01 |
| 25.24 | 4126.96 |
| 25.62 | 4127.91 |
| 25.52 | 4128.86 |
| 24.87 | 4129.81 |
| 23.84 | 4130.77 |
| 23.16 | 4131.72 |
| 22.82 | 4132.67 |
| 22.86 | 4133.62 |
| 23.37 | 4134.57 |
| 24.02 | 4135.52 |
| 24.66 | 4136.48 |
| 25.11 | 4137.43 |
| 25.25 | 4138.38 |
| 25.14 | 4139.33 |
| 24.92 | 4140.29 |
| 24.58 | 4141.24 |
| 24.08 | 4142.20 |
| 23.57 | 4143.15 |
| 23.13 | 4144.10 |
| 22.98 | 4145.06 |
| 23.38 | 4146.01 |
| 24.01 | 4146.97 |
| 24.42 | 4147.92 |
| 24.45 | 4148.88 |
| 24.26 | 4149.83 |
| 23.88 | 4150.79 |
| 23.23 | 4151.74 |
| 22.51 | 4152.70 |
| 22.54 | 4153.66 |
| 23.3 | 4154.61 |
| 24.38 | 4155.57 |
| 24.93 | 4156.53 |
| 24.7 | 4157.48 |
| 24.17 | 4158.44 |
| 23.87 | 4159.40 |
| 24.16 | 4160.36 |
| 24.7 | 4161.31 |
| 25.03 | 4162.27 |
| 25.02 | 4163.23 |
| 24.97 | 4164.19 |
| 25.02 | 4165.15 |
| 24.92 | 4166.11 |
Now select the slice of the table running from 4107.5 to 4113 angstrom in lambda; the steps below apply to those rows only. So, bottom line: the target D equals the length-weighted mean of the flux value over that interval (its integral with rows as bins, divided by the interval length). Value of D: 24.1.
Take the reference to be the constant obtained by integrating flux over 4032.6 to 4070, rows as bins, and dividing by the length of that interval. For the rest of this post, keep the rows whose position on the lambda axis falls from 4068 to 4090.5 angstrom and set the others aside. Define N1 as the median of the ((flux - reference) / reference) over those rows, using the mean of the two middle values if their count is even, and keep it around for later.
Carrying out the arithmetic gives 0.005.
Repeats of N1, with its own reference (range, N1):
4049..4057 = 0.068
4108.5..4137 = -0.038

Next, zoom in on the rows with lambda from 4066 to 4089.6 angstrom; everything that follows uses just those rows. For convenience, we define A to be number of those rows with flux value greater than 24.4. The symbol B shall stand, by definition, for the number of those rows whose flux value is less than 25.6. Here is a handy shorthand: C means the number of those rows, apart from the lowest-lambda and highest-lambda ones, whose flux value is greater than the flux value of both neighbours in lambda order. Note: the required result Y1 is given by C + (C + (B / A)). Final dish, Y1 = 7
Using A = 21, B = 11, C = 3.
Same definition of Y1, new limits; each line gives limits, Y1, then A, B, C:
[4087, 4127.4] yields 11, 25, 36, 5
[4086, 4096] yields 4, 5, 9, 1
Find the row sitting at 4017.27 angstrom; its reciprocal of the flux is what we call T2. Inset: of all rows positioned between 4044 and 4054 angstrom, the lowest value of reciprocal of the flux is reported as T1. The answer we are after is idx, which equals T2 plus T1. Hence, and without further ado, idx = 0.0740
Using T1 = 0.0354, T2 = 0.039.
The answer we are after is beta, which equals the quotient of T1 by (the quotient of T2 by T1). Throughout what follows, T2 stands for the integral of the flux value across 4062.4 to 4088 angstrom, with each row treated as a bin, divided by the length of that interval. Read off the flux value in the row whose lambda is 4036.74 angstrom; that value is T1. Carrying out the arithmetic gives 23.5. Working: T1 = 24.52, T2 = 25.5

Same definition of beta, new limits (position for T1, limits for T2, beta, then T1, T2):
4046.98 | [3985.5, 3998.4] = 25.2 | 25.23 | 25.3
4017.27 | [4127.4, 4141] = 27.6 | 25.92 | 24.4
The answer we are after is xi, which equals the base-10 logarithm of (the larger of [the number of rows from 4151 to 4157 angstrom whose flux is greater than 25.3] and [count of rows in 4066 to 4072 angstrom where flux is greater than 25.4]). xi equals 0.70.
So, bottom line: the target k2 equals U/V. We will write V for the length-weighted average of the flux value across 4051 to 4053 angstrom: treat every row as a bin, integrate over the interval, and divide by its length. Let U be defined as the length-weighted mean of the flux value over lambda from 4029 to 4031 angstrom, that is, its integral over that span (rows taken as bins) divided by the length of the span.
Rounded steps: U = 28.0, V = 27.9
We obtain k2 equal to 1.00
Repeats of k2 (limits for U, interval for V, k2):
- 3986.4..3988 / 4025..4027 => 0.92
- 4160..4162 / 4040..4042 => 0.97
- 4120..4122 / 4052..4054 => 0.87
